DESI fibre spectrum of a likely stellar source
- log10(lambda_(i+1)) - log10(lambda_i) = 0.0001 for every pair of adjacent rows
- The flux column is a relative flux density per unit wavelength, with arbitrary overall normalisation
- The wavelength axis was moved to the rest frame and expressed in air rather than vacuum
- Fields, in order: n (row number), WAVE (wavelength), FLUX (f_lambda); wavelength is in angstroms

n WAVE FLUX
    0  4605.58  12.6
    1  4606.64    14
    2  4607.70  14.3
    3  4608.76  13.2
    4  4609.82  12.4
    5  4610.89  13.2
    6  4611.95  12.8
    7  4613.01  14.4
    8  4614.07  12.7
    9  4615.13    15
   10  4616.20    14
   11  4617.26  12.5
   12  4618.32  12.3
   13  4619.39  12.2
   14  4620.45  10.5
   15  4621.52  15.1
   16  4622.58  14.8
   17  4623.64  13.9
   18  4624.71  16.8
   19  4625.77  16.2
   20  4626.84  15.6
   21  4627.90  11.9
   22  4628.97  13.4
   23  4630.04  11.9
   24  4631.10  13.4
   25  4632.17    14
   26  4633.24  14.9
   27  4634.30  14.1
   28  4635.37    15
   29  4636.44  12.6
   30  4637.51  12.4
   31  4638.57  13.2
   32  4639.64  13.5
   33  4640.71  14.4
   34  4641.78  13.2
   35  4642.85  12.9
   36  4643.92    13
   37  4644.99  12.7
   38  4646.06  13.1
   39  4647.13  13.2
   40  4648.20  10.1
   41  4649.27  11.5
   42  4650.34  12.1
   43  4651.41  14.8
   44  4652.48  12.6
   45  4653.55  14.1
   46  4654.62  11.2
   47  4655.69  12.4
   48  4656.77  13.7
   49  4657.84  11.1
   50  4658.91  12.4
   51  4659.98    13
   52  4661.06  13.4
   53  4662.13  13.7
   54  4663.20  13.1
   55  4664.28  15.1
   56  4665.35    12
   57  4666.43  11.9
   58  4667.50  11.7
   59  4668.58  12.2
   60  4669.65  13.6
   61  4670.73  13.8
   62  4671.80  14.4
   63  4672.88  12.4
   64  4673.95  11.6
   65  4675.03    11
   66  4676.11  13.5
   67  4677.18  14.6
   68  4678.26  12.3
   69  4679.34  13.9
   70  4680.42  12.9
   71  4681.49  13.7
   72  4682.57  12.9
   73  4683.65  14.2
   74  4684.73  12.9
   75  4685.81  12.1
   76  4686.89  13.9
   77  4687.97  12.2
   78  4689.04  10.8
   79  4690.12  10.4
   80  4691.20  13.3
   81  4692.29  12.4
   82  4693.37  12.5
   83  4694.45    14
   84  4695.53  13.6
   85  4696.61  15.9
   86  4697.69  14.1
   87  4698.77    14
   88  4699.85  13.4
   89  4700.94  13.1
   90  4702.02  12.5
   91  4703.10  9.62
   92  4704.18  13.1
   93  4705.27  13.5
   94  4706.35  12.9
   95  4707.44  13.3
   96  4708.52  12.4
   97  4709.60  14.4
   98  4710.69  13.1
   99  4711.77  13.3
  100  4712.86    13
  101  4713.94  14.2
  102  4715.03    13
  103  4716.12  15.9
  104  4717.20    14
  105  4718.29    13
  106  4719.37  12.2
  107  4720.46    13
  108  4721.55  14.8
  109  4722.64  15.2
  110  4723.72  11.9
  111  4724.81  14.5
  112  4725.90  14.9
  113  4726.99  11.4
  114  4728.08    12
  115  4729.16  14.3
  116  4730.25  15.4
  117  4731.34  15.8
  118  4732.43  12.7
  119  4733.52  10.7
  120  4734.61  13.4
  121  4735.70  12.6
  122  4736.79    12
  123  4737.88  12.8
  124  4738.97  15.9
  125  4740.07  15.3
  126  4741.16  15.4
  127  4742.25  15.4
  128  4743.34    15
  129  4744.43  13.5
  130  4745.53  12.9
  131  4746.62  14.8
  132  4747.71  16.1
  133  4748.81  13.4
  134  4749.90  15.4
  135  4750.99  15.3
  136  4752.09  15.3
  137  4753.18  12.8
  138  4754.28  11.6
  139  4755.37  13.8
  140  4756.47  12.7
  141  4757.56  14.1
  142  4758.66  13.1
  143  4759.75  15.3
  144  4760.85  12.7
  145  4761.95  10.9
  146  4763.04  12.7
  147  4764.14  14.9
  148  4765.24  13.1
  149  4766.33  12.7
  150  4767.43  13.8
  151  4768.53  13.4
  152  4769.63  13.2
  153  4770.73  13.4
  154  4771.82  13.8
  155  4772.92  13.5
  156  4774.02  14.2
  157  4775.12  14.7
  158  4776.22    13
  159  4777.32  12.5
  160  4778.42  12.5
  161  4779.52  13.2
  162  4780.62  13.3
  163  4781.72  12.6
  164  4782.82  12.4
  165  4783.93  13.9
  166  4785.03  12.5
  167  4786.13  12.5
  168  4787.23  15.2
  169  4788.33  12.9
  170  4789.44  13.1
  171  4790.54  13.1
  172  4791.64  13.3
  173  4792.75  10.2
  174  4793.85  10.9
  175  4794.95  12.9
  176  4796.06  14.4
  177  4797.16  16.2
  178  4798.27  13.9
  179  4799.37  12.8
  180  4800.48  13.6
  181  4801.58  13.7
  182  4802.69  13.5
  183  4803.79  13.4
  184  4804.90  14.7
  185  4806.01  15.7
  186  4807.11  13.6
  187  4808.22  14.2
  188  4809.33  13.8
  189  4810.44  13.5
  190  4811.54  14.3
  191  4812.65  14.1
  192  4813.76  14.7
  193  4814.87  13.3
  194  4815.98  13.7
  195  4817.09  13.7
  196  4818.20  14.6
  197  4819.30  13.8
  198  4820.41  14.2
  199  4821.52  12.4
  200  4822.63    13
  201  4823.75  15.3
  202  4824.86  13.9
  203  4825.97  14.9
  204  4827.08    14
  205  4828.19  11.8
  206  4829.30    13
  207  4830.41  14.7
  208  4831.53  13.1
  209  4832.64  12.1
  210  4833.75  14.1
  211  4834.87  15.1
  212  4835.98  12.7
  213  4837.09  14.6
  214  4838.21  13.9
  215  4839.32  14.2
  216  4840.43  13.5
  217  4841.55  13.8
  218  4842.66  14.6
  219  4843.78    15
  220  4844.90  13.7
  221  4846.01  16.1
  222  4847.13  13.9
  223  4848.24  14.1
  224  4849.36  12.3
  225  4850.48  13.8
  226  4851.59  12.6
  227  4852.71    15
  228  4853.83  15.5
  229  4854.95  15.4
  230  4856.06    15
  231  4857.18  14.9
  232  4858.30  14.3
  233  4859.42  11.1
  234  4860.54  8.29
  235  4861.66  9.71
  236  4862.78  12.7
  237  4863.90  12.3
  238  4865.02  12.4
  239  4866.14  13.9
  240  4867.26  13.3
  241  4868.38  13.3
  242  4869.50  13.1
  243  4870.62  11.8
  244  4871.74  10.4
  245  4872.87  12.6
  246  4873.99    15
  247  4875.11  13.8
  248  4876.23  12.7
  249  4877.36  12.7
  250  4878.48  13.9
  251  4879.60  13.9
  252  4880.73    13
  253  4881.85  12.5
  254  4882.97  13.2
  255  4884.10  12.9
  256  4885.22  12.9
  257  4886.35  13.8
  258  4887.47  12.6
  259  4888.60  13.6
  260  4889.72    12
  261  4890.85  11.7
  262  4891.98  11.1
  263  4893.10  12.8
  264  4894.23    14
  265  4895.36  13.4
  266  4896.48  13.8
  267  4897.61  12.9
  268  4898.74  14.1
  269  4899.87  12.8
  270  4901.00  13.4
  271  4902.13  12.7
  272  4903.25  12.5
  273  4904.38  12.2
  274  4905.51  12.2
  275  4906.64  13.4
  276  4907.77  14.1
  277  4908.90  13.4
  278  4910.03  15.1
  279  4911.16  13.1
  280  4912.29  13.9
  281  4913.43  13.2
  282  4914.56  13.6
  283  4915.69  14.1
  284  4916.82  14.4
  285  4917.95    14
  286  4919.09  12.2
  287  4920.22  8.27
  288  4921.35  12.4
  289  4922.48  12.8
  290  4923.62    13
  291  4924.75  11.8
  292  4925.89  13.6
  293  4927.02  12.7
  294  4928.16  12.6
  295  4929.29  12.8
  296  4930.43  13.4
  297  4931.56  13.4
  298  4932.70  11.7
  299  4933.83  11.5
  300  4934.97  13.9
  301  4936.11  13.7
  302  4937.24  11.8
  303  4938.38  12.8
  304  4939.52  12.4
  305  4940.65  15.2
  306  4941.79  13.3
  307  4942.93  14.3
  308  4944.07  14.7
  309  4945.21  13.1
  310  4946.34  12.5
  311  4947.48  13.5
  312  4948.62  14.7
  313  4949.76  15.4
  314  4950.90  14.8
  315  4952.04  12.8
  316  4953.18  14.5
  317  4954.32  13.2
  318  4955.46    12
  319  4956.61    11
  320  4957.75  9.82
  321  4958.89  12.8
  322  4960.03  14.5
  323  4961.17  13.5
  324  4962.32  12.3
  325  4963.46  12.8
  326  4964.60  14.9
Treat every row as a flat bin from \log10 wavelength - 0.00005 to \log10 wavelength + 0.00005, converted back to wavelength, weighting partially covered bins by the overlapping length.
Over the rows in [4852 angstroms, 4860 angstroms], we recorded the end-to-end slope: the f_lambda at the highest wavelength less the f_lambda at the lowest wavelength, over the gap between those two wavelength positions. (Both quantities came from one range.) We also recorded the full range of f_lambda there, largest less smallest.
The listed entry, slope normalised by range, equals -0.13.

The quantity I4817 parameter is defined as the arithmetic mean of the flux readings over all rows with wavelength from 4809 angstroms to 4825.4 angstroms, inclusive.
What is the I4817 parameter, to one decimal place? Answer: 13.9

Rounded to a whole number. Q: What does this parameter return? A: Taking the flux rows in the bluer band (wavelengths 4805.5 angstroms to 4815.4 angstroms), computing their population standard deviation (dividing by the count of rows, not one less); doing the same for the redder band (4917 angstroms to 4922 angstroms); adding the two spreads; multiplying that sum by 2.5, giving 7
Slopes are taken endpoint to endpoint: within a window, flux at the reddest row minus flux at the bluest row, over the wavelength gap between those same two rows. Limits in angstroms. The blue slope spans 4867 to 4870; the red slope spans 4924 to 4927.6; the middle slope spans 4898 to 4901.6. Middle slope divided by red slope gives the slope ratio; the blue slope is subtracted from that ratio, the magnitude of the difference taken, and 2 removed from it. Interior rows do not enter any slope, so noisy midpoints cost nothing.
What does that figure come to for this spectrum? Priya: -1.3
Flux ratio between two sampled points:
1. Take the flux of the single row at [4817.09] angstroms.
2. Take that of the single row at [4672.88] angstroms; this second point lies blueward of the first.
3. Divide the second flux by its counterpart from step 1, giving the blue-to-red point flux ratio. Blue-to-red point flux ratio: 0.91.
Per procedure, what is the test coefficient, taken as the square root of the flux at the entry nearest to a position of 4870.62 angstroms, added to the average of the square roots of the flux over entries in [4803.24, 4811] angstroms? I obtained 7.19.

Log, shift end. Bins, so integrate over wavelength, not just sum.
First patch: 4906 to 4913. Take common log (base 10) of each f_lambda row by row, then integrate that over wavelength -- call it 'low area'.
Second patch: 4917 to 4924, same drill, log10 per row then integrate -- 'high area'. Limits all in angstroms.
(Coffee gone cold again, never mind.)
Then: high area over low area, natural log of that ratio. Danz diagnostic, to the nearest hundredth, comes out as -0.05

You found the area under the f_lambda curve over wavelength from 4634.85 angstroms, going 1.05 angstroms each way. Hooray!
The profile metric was 31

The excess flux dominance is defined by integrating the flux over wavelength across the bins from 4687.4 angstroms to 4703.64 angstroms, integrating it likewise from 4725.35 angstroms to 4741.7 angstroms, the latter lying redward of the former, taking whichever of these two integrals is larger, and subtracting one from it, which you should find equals 222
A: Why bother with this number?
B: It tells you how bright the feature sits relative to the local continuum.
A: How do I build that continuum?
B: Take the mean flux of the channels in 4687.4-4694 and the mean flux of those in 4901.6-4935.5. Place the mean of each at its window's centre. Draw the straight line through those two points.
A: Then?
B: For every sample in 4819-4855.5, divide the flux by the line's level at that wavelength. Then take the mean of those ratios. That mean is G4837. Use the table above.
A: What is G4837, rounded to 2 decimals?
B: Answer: 1.11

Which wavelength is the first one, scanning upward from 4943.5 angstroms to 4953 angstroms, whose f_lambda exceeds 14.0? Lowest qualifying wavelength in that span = 4944.07 angstroms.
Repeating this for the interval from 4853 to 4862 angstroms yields 4853.83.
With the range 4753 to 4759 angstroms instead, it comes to 4757.56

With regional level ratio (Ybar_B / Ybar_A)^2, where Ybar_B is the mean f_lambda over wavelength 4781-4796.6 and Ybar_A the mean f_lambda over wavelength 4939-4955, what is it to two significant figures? 0.86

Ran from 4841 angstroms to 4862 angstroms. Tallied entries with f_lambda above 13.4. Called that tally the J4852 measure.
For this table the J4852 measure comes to 14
